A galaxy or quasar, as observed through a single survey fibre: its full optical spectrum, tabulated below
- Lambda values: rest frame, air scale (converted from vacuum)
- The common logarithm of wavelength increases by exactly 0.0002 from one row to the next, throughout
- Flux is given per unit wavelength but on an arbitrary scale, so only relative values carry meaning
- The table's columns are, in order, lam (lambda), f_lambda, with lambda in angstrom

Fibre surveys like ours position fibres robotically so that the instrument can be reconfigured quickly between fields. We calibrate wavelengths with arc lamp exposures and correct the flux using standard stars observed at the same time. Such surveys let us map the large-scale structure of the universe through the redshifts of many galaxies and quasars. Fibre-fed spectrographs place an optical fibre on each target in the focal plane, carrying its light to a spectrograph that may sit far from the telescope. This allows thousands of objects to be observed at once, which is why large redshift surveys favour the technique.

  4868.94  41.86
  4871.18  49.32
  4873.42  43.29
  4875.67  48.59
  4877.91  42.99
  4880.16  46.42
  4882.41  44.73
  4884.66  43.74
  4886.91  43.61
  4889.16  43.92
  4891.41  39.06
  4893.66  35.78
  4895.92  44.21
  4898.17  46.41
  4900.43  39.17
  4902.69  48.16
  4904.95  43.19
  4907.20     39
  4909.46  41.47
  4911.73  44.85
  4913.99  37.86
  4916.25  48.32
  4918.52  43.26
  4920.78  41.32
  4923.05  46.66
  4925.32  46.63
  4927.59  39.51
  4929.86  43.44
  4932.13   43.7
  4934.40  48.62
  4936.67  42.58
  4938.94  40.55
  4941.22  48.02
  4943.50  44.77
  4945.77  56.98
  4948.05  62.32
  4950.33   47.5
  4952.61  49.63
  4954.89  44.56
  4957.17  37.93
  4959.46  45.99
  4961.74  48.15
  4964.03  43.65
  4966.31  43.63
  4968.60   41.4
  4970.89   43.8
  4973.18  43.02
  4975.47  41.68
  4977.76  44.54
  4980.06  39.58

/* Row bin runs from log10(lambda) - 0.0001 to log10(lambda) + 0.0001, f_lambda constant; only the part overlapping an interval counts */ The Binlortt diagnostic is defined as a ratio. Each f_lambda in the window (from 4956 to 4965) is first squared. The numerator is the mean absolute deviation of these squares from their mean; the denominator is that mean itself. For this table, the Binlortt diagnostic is 0.140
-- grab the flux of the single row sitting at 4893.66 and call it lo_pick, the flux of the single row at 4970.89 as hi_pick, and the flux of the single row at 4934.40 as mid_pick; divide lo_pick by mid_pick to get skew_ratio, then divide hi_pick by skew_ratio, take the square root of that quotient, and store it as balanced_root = 7.71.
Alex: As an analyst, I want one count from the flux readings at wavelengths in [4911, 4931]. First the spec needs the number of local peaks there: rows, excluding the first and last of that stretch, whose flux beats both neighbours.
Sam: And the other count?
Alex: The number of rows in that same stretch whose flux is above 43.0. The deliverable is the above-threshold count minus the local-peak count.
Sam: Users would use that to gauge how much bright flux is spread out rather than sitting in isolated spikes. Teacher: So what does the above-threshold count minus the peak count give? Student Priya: 4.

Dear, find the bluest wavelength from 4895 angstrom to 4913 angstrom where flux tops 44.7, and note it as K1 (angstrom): 4898.17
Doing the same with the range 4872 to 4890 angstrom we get 4875.67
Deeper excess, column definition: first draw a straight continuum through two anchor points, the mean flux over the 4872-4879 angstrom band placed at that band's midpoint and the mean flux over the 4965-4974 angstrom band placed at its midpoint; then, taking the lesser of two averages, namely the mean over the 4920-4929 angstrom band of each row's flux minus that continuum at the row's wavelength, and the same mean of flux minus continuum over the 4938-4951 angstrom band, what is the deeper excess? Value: -0.4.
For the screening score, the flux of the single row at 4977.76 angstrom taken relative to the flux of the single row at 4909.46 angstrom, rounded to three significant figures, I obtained 1.07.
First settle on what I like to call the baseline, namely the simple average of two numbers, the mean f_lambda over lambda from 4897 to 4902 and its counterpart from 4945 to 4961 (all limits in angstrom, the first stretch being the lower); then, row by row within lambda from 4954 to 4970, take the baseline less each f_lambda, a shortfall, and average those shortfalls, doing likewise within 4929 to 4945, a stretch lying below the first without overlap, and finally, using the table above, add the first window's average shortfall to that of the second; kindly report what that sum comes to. 3.9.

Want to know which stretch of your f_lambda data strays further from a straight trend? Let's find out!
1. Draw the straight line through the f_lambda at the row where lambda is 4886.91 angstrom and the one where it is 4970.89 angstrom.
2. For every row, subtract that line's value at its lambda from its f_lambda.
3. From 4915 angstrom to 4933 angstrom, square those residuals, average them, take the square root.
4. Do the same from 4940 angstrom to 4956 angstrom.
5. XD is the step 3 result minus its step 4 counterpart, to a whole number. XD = -6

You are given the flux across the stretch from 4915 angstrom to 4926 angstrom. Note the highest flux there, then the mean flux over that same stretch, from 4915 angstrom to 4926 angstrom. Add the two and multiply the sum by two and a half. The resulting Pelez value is 234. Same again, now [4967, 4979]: 219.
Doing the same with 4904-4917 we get 227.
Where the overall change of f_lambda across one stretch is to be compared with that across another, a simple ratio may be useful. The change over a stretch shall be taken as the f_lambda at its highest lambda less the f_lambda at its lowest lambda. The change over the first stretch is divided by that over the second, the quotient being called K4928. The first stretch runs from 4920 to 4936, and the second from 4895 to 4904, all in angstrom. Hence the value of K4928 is 1.8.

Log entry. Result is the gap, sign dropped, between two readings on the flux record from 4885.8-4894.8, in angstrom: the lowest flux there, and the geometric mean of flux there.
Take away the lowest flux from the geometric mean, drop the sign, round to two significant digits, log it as 4.7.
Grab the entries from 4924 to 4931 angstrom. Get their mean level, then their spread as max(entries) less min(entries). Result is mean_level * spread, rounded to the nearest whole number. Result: 308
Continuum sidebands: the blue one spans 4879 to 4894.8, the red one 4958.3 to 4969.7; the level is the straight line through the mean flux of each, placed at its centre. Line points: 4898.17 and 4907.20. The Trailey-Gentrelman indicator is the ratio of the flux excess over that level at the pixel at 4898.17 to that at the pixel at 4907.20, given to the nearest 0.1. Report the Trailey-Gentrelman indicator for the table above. -0.9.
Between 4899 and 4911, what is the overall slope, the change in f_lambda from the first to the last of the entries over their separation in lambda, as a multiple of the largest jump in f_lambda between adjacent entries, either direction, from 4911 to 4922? 0.024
